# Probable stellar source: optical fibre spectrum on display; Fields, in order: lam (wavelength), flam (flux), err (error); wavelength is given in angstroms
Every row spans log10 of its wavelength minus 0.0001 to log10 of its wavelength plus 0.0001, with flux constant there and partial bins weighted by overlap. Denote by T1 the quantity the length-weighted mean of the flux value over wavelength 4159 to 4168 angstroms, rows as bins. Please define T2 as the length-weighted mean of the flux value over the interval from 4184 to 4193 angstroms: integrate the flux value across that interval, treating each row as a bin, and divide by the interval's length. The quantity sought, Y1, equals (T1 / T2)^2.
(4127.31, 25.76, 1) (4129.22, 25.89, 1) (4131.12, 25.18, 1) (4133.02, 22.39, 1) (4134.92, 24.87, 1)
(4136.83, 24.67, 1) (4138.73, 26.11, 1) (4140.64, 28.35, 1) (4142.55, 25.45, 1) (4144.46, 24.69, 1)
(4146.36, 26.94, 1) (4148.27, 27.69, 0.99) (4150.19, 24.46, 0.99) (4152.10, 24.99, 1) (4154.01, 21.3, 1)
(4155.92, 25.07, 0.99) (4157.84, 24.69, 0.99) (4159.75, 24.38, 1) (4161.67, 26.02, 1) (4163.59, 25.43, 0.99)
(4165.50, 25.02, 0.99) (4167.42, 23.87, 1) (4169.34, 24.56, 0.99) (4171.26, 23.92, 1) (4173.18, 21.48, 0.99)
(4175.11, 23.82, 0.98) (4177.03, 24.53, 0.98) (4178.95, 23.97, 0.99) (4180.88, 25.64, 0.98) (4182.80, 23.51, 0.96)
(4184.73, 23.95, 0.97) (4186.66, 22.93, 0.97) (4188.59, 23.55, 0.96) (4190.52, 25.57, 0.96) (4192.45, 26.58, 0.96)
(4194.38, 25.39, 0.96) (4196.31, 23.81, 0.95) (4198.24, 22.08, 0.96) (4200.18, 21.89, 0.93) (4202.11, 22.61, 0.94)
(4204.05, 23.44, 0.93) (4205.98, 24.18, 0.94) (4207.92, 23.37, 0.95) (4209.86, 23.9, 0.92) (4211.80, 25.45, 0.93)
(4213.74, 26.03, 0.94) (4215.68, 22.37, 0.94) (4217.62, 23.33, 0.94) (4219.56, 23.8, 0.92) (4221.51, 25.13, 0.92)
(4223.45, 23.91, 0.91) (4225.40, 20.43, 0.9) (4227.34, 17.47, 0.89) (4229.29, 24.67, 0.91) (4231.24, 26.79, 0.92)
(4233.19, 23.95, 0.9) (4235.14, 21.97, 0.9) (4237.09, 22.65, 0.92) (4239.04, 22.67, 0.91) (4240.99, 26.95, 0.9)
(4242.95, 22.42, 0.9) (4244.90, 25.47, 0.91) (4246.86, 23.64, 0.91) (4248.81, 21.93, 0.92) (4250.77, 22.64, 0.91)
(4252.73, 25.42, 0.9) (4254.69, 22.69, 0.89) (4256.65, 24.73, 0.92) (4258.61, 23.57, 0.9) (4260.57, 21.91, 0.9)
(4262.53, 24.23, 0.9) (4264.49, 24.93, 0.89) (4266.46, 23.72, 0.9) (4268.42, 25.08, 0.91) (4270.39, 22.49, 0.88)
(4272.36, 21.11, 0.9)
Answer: 1.05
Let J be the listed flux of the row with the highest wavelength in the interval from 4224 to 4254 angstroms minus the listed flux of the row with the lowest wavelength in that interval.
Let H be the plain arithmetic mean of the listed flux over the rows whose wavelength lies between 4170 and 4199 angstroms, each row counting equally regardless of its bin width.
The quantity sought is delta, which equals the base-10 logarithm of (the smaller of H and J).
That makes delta 0.70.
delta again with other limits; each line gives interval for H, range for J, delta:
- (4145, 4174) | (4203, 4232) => 0.53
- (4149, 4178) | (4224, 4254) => 0.70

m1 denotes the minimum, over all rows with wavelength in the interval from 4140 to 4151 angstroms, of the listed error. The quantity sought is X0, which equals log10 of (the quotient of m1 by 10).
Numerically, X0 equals -1.00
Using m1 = 0.99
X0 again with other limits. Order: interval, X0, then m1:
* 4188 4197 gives -1.02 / 0.95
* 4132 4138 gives -1.00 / 1.00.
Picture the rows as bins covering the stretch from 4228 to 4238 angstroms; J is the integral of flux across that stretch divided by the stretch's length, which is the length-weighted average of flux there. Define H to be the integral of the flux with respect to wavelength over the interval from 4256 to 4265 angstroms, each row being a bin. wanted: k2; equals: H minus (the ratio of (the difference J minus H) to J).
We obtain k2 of 222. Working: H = 214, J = 23.8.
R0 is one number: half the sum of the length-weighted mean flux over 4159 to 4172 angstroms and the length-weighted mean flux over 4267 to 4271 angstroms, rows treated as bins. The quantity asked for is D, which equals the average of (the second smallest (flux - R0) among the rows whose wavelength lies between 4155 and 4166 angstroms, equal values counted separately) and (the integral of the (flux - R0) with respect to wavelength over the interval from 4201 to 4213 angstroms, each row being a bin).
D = -3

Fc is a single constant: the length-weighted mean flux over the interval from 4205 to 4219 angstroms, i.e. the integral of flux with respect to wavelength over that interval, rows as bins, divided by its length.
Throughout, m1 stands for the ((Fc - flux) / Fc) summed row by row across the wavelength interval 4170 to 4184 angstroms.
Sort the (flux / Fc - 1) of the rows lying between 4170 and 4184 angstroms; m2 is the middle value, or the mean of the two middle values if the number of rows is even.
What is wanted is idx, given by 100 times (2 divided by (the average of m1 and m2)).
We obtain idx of 6010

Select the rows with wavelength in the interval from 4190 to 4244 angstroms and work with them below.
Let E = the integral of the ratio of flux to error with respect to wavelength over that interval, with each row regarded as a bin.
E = 1379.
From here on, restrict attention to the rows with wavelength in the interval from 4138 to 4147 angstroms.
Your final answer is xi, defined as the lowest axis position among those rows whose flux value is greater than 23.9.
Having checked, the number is 4138.73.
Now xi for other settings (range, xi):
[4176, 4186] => 4177.03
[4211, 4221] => 4211.80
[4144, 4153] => 4144.46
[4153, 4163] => 4155.92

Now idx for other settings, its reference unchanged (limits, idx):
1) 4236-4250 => 6452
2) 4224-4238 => 1039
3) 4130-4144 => -1323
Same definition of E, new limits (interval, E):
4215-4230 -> 370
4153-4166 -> 321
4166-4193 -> 666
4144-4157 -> 327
